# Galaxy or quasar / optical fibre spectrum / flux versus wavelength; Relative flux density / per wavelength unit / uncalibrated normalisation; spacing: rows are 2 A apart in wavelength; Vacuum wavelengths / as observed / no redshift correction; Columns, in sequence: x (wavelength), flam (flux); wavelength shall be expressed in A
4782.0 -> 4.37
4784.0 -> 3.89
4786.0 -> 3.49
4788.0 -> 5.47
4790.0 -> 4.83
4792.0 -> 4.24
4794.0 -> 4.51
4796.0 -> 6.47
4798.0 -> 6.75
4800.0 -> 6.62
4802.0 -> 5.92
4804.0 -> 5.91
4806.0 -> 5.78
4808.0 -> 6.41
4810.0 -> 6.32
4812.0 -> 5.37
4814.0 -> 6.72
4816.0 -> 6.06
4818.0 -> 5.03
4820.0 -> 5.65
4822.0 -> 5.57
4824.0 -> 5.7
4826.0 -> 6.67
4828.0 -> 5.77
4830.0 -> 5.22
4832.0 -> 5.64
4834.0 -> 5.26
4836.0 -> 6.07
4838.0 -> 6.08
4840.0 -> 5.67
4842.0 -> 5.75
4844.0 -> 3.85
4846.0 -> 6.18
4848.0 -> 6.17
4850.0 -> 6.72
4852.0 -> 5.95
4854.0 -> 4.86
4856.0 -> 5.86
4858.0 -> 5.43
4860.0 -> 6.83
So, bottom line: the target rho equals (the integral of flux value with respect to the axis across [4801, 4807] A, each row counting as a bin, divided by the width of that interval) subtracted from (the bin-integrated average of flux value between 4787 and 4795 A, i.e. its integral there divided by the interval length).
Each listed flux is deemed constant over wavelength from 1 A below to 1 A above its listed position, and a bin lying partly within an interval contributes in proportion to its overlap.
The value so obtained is -1.11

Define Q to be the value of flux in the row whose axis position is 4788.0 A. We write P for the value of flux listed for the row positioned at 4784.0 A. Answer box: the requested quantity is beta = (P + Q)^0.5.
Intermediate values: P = 3.89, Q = 5.47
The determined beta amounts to 3.06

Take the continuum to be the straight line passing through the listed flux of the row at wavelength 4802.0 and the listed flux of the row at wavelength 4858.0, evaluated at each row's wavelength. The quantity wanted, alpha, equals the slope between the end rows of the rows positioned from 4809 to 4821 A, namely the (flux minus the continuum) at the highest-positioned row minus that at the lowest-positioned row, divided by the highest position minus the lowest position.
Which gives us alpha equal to -0.06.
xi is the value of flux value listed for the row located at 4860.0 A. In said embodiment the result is 6.83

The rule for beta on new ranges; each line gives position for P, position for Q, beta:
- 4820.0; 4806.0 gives 3.38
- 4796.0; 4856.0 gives 3.51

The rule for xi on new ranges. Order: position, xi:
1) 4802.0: 5.92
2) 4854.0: 4.86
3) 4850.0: 6.72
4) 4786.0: 3.49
